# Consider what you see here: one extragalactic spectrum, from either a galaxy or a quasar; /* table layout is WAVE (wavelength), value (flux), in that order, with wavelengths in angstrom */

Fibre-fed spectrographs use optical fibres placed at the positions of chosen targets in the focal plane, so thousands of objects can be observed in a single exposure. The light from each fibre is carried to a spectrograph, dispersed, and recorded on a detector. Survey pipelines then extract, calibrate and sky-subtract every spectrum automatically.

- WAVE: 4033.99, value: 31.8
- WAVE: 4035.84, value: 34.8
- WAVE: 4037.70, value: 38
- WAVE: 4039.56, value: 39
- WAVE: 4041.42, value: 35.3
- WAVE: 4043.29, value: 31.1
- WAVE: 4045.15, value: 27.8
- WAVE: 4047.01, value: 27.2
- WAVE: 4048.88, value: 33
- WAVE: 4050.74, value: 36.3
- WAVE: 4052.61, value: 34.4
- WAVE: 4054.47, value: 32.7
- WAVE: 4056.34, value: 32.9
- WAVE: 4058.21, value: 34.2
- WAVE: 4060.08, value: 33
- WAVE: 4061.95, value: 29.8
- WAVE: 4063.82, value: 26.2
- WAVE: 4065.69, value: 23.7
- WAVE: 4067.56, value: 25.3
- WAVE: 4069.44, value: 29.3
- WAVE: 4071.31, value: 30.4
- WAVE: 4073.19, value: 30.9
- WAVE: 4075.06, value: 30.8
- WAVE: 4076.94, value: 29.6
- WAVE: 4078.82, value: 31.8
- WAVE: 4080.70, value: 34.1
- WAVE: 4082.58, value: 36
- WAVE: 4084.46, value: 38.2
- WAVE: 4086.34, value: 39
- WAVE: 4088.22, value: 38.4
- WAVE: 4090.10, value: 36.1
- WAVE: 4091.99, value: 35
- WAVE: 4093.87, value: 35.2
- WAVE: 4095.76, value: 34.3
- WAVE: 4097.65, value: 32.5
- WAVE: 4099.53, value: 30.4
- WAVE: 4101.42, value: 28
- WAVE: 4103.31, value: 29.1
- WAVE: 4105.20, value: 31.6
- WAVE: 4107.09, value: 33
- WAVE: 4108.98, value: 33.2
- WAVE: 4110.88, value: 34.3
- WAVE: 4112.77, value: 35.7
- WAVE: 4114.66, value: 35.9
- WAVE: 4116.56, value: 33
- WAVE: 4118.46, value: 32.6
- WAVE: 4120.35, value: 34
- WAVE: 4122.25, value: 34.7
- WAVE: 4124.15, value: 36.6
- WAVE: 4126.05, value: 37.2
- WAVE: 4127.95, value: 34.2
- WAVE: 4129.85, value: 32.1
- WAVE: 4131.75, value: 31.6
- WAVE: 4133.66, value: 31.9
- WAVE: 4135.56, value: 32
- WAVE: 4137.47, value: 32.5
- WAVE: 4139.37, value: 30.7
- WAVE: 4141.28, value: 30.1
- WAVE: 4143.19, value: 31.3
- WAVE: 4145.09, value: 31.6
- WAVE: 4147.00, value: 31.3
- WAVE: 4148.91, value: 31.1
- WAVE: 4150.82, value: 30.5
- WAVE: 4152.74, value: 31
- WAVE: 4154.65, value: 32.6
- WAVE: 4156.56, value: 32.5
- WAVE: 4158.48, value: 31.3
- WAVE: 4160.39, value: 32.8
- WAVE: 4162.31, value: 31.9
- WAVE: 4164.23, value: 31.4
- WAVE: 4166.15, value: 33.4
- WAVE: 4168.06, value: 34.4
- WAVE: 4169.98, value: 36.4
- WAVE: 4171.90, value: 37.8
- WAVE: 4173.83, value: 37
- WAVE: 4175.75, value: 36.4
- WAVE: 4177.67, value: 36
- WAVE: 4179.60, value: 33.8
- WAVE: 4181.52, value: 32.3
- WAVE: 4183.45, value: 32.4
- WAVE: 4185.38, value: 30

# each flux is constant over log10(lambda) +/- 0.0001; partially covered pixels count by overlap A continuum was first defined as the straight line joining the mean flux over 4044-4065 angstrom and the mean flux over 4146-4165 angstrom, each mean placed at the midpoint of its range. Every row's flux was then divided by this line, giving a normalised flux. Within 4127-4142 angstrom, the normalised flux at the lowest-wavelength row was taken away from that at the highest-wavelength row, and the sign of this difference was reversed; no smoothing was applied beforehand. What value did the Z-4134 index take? 0.13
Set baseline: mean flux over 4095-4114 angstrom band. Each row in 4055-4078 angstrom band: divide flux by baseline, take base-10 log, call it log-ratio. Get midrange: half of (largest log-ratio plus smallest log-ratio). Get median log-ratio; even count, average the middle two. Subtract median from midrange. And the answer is -0.02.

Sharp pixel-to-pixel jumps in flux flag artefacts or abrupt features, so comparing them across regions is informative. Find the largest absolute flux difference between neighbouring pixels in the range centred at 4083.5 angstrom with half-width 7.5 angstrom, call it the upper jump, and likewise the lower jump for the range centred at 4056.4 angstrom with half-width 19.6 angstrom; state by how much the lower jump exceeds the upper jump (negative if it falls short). 3.5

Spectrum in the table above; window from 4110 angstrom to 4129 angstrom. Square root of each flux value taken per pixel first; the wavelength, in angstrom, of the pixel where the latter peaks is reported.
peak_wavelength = 4126.05 angstrom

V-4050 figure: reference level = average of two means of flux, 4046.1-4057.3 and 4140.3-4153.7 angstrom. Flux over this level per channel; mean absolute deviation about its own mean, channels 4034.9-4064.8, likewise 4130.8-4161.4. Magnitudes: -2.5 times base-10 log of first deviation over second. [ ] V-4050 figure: -1.6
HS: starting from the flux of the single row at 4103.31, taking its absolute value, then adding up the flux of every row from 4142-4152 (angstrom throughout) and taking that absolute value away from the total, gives 127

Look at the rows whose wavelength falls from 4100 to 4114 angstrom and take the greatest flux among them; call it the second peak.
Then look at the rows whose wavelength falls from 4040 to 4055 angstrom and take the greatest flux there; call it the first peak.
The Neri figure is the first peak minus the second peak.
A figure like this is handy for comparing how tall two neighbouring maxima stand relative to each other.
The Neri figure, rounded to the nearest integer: 1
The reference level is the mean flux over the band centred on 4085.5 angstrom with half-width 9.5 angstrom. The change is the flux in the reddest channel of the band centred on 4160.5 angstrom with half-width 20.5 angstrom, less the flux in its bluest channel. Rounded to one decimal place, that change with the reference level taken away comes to -31.6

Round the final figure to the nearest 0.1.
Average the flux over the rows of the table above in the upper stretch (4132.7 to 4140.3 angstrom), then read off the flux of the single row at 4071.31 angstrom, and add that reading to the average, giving 62.2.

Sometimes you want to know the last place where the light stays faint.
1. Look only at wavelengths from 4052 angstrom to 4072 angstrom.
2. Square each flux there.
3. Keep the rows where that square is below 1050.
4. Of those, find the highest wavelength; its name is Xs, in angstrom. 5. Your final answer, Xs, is 4071.31 angstrom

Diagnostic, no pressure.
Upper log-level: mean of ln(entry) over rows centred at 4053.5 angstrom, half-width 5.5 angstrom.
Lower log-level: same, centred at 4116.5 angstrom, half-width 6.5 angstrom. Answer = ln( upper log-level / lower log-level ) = -0.003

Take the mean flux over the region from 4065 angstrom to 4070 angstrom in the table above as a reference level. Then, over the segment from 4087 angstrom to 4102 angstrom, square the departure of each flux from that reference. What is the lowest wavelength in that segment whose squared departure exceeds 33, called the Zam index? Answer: 4088.22 angstrom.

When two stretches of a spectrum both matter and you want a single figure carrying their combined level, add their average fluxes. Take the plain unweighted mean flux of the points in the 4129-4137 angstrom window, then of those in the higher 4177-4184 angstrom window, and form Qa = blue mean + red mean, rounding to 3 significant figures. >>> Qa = 65.5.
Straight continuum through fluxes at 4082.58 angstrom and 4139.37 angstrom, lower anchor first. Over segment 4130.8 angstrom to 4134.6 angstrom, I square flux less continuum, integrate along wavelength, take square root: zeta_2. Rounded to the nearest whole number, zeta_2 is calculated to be 1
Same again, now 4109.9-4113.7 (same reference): 4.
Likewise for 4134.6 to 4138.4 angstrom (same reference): 3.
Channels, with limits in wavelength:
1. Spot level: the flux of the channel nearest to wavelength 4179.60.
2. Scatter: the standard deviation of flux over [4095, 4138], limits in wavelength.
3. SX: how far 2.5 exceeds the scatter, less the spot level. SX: -33.5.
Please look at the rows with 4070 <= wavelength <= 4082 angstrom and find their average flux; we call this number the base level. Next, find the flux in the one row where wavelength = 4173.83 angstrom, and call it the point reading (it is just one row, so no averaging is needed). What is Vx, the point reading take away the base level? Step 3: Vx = 6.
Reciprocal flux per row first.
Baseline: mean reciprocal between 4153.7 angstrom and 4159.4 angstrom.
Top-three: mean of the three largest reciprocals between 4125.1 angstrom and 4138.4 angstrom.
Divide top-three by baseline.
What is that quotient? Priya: 1.01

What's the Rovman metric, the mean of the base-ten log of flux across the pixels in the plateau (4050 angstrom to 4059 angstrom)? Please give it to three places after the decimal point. 1.532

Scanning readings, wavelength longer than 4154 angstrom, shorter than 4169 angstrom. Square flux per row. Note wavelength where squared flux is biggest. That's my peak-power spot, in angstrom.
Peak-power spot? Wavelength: 4168.06 angstrom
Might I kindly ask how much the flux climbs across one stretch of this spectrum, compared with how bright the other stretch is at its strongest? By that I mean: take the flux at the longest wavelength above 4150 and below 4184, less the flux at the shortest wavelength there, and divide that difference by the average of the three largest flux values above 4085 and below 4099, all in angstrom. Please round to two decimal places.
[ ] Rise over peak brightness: 0.05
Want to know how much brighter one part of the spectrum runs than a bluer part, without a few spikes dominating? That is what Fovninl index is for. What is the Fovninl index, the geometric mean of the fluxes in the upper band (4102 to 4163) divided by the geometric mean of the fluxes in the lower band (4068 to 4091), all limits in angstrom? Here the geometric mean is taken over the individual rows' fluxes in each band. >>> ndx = 0.97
